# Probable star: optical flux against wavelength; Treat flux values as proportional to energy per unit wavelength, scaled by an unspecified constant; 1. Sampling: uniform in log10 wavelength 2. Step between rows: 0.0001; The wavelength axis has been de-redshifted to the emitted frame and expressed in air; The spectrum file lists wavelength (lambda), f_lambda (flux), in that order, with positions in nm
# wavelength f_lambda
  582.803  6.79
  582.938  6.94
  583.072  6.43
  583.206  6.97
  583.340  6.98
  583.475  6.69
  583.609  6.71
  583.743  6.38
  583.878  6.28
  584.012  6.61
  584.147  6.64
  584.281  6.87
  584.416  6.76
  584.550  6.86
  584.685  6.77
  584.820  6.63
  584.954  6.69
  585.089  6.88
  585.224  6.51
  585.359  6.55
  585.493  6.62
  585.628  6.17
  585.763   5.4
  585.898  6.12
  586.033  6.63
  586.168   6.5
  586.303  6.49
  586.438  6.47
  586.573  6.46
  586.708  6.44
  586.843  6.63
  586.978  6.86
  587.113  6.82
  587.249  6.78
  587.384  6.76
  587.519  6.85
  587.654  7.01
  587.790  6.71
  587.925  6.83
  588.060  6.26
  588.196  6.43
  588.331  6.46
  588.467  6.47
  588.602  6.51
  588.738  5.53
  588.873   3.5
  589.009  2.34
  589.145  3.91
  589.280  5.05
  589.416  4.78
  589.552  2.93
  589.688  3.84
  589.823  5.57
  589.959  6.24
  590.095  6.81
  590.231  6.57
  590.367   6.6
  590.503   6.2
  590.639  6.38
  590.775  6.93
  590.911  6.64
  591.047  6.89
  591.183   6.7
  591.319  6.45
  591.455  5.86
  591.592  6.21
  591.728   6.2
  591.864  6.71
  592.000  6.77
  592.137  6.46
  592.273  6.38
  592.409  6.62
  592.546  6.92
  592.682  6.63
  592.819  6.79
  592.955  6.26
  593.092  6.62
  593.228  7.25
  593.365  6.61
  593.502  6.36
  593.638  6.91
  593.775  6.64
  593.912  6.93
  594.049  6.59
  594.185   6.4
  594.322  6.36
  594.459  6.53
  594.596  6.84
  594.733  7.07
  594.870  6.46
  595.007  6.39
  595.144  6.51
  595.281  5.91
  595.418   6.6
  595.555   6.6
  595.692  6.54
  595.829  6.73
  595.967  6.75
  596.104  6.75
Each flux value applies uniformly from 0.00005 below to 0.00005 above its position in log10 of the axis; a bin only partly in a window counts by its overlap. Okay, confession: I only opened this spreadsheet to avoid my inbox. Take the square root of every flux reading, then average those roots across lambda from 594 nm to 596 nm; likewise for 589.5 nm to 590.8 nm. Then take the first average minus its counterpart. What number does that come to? 0.17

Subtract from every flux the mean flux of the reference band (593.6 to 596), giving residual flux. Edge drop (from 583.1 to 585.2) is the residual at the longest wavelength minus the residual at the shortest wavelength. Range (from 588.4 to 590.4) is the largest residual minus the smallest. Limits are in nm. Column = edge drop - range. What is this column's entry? -5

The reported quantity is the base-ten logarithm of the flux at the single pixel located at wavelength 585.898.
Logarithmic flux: 0.79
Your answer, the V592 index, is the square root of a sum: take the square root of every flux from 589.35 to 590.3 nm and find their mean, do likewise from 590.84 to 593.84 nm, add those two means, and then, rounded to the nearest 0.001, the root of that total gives 2.199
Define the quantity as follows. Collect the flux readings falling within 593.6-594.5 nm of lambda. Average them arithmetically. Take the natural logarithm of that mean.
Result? 1.89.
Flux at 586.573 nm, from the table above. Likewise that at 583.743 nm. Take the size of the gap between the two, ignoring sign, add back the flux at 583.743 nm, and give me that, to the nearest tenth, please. 6.5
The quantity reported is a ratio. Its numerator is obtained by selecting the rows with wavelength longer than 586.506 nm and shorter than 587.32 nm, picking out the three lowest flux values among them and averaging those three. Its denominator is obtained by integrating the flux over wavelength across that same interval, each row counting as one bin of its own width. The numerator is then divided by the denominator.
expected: 1.20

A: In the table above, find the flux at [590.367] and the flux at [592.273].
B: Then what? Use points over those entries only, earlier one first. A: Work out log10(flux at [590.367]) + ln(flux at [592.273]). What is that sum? 2.673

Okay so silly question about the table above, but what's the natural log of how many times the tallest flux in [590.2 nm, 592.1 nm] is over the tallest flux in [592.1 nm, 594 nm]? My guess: -0.05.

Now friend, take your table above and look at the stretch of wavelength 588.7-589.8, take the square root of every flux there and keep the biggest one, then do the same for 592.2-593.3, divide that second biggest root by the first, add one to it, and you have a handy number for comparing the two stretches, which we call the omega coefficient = 2.15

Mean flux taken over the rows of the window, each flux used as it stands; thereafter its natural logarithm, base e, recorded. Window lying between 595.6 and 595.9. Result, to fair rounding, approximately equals 1.89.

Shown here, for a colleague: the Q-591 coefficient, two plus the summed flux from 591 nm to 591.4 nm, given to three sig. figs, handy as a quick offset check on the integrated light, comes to 22.0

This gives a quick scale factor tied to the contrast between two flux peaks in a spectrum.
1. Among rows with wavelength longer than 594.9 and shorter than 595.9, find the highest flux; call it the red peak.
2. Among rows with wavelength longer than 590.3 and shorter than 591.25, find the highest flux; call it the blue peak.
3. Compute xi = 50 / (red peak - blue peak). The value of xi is -250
